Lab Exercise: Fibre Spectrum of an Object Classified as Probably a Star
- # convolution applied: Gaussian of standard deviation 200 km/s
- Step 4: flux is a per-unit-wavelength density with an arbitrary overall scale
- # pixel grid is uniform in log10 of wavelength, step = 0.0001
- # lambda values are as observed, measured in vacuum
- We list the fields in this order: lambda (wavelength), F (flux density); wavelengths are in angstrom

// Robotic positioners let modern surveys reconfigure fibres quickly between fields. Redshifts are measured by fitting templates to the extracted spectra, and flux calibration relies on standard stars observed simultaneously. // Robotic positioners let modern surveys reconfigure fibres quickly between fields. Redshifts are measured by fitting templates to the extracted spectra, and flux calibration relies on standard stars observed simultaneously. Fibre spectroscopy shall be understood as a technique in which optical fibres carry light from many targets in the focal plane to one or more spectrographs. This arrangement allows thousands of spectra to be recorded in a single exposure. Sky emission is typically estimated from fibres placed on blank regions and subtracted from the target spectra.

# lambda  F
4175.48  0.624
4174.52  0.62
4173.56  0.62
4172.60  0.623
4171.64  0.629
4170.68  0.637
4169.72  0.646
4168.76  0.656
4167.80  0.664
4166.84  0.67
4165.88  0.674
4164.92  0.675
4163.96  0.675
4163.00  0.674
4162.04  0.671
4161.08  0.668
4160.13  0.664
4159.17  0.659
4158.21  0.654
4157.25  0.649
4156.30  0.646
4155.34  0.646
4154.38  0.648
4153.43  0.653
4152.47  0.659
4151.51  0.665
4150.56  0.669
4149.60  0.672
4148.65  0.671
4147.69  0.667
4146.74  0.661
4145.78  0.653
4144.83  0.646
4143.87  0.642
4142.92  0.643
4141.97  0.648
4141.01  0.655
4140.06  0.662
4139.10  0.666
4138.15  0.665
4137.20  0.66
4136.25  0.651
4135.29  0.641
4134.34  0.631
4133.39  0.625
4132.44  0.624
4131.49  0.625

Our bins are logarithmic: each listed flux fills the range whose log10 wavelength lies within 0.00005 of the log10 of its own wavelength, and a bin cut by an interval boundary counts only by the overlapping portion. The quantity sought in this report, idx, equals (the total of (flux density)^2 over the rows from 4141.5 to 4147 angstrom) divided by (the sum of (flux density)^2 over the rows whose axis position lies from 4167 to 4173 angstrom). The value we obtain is 1.02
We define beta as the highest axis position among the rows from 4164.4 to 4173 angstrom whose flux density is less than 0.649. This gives 4172.60 angstrom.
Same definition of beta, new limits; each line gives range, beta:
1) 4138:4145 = 4144.83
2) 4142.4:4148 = 4144.83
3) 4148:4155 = 4154.38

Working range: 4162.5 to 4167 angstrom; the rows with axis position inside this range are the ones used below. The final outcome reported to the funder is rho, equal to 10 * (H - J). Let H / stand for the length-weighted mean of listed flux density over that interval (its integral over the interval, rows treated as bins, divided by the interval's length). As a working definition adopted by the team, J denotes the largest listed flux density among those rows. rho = -0.02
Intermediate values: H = 0.673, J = 0.675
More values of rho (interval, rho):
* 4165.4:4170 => -0.12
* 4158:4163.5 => -0.09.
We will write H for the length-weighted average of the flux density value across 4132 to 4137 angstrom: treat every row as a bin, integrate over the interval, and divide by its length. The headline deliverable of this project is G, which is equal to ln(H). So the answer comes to -0.45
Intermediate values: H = 0.636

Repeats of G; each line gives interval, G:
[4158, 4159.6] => -0.42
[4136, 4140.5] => -0.41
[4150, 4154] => -0.41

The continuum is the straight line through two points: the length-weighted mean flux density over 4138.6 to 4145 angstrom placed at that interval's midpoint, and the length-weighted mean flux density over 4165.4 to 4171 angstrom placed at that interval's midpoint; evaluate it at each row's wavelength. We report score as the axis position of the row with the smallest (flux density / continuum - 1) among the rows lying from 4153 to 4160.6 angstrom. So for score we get 4156.30 angstrom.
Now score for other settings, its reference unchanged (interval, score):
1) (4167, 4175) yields 4174.52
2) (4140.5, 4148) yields 4143.87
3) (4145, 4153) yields 4145.78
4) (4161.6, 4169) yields 4168.76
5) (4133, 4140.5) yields 4133.39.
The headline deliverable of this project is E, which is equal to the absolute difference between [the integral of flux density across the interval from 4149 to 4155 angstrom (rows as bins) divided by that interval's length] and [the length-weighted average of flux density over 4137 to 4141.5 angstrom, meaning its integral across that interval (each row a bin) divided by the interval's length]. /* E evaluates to 0.0000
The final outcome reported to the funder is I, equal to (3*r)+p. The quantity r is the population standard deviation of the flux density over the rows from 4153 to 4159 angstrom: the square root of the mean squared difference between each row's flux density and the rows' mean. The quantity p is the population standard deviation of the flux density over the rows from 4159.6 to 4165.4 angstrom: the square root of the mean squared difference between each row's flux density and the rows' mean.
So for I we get 0.013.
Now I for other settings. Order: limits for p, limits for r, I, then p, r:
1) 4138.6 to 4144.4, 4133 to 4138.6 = 0.053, 0.0091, 0.0146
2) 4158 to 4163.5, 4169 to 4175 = 0.036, 0.0069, 0.0096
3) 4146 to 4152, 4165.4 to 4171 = 0.043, 0.0037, 0.0131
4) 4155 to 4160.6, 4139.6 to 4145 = 0.028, 0.0067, 0.0071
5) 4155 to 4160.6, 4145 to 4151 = 0.027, 0.0067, 0.0066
